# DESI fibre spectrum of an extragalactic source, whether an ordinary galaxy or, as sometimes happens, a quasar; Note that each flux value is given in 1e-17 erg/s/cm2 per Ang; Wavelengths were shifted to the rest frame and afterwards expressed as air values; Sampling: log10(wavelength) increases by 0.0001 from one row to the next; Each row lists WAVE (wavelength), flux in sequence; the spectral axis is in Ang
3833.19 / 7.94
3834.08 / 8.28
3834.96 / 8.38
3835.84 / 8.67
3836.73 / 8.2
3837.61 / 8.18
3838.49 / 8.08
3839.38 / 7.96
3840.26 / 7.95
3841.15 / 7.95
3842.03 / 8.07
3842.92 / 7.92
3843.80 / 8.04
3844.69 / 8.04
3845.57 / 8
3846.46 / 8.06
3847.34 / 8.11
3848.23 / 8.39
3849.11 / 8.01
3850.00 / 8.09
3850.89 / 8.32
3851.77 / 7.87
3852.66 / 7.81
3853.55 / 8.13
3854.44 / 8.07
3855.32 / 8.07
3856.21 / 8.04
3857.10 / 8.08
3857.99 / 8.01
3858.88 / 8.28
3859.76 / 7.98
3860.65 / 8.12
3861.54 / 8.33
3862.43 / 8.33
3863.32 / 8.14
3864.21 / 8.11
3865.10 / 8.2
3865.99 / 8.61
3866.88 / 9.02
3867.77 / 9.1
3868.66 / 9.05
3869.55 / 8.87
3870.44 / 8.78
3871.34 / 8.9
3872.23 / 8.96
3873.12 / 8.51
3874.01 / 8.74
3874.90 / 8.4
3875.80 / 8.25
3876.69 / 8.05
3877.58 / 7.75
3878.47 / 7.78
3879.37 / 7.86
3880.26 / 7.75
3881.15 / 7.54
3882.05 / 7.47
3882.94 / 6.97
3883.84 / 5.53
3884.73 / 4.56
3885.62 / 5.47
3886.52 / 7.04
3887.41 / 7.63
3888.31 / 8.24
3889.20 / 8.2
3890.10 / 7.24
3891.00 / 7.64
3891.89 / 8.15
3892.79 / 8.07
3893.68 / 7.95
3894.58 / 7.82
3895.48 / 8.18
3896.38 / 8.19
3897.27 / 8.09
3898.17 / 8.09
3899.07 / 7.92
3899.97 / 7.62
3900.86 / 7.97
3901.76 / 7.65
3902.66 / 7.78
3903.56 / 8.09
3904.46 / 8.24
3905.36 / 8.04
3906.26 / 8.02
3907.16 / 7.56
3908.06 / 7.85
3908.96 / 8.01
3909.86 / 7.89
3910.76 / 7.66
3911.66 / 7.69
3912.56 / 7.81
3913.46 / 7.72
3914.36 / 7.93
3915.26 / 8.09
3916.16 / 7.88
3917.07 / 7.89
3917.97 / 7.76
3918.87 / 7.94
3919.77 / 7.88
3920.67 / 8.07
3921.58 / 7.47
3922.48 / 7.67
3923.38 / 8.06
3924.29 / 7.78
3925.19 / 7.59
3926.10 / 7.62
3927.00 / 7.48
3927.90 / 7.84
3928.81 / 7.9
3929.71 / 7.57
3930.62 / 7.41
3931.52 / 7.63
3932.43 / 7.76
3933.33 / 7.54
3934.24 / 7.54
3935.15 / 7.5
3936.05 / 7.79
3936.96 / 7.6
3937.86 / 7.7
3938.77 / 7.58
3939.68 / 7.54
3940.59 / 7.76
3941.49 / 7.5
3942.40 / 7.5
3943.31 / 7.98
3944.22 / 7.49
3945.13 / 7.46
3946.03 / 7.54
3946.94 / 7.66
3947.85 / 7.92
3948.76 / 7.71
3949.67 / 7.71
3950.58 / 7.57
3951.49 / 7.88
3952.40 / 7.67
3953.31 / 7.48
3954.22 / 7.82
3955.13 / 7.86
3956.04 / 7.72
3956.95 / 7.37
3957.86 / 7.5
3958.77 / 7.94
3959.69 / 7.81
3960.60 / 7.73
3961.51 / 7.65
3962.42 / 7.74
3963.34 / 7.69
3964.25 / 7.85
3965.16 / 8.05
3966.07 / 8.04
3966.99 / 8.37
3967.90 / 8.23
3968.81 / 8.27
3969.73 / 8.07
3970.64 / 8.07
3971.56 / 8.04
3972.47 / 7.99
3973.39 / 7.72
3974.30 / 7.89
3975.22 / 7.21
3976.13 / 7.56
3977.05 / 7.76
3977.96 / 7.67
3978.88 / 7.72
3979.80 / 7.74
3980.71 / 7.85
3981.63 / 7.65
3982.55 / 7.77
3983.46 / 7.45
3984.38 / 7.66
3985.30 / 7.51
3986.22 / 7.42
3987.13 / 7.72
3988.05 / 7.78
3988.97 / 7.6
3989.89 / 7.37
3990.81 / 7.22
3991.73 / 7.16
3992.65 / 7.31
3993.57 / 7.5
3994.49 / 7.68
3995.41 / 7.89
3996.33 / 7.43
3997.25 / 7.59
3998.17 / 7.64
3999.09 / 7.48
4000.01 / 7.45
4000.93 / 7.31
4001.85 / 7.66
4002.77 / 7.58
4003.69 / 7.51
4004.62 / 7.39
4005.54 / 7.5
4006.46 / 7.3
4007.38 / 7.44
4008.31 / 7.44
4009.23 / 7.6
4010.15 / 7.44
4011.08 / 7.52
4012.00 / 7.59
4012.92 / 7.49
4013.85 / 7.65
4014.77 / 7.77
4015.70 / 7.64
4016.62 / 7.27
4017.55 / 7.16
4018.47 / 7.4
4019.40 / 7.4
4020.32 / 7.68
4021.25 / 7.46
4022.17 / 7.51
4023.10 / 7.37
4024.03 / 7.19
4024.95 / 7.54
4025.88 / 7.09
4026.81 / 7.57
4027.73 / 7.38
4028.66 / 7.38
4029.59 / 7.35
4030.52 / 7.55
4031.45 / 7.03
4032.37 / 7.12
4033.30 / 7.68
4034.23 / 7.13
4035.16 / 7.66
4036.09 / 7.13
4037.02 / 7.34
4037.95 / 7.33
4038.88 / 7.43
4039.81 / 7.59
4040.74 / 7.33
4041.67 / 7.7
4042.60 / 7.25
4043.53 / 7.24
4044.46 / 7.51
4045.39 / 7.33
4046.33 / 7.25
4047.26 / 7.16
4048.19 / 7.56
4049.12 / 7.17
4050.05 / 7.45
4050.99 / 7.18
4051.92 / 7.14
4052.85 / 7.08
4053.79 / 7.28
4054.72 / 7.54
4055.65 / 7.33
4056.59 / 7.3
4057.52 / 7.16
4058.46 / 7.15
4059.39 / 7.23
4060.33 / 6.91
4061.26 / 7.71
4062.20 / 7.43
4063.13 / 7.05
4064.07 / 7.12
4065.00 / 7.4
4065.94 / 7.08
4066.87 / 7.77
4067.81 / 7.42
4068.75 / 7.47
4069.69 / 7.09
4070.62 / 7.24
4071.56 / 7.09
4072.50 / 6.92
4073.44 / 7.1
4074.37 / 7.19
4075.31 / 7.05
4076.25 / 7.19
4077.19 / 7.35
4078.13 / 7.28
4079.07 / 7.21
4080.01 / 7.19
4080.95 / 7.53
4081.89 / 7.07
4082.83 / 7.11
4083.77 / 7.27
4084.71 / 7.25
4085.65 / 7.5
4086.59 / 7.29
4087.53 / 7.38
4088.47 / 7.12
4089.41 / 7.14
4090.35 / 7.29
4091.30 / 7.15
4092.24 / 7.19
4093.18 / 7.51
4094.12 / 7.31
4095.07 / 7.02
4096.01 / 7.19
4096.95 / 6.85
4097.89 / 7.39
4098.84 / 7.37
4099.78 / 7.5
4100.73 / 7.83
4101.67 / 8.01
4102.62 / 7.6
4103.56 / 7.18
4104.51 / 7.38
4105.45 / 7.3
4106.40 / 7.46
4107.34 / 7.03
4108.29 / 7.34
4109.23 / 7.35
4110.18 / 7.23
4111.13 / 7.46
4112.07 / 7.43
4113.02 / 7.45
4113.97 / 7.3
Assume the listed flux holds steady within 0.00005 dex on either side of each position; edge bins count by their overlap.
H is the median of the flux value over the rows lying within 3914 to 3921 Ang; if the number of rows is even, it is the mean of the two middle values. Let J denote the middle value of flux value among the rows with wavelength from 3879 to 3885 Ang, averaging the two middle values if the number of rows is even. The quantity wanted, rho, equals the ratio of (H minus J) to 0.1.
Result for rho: 4.4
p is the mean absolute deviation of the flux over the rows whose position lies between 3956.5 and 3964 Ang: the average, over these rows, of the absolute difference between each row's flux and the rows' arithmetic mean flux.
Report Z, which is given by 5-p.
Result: 4.87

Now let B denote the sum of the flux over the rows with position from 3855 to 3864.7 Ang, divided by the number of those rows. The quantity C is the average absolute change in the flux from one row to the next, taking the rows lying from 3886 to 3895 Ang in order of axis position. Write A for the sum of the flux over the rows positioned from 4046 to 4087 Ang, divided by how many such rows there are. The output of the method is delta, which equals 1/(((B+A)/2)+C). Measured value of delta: 0.1238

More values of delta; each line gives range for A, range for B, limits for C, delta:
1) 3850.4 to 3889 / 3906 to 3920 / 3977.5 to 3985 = 0.1241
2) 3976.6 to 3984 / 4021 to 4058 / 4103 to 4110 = 0.1295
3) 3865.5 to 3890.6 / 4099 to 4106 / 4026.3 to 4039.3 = 0.1254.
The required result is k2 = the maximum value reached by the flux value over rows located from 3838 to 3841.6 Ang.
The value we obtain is 8.08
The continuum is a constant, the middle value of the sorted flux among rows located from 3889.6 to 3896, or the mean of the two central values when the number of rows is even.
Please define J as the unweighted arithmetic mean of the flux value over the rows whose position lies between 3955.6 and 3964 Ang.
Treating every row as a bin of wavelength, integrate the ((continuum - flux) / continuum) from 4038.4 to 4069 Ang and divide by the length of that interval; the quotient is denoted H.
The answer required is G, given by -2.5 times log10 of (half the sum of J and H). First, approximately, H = 0.08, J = 7.68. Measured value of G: -1.47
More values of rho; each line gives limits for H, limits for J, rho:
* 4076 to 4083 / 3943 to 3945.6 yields -2.9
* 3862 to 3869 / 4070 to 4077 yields 13.7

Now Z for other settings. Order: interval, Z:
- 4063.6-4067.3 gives 4.76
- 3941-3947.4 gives 4.87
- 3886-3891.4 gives 4.63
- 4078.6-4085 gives 4.90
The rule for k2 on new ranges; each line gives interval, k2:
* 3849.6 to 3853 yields 8.32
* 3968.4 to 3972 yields 8.27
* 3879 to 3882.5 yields 7.86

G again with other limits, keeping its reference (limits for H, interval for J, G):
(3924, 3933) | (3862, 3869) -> -1.58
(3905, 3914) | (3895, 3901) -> -1.51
